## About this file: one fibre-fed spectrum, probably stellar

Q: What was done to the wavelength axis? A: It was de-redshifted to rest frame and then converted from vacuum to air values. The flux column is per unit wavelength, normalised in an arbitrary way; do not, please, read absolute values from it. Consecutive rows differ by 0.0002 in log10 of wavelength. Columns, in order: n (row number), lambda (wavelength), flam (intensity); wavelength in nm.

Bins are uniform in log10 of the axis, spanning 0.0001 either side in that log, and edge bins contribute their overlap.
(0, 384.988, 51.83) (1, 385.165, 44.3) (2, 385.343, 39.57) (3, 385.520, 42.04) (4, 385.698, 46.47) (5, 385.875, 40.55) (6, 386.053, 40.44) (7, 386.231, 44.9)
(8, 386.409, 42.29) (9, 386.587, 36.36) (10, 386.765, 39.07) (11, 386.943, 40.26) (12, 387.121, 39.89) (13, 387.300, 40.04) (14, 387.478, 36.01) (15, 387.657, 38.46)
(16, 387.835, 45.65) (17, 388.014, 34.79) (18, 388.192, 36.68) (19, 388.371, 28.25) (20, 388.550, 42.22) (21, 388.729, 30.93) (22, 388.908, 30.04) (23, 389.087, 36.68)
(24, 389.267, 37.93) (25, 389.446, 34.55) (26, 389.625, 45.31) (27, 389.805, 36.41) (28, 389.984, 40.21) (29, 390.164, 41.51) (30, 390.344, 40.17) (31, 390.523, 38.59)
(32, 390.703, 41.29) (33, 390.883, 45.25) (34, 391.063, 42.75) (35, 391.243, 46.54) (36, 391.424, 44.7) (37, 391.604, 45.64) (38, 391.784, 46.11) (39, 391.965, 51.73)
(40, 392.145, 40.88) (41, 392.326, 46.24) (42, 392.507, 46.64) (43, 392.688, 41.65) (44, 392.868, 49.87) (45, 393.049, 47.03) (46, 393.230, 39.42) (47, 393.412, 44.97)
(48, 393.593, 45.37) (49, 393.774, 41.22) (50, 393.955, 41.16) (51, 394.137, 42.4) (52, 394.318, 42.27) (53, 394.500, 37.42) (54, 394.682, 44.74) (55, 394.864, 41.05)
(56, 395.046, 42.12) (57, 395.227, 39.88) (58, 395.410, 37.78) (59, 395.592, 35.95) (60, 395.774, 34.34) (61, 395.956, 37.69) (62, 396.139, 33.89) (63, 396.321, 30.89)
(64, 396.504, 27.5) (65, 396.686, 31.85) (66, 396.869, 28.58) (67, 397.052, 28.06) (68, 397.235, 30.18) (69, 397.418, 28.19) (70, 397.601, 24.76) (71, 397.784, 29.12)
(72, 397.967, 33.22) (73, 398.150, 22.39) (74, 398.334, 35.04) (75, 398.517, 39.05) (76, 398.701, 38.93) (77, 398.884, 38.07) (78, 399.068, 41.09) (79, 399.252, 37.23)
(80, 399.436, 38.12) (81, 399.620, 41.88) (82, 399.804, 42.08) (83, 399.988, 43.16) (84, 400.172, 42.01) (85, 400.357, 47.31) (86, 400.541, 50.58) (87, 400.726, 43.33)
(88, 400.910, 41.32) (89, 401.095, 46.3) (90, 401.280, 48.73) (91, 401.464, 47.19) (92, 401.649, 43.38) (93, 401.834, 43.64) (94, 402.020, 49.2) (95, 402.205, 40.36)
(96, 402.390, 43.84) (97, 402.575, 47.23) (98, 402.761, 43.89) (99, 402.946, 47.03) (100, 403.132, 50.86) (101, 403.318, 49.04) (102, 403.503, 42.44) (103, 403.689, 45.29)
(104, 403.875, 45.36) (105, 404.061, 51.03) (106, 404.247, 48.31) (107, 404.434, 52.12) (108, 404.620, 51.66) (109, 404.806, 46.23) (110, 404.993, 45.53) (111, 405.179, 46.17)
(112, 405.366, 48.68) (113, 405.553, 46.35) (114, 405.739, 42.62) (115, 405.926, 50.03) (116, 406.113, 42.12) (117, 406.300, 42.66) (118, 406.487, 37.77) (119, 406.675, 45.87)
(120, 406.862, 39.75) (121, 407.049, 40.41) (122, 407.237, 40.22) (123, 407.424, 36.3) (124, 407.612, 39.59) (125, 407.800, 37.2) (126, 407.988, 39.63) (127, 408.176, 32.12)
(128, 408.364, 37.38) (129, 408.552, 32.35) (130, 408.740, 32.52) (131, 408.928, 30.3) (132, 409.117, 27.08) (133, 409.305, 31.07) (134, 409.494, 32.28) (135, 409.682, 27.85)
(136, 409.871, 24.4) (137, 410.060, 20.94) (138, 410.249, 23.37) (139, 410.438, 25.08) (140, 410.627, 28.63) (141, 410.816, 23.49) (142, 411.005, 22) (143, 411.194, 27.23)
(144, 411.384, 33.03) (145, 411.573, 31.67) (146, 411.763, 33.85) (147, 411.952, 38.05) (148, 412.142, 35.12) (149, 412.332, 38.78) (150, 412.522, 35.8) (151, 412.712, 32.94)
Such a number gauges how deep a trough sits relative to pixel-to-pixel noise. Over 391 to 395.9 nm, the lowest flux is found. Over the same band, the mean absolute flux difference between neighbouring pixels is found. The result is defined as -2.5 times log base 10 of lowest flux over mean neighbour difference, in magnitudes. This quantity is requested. -2.5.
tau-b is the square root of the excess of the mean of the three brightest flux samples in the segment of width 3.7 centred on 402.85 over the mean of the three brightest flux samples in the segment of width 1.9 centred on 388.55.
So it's 3.1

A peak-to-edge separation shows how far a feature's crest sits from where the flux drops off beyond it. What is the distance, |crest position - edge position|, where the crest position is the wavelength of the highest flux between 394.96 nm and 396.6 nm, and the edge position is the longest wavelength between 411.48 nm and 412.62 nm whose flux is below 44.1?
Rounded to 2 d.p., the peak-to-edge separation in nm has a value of 17.48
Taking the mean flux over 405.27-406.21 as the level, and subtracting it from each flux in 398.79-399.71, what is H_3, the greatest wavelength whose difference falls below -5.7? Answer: 399.436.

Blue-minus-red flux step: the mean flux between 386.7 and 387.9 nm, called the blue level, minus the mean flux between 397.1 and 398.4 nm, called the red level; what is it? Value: 11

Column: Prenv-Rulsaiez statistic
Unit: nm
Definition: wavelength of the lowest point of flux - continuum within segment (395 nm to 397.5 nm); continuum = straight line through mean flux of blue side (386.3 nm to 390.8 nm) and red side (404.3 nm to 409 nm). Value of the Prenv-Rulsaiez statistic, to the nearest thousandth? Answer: 396.504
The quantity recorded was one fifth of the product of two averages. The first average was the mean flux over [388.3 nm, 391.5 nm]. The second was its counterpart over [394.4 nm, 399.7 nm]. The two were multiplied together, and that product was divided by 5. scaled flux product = 272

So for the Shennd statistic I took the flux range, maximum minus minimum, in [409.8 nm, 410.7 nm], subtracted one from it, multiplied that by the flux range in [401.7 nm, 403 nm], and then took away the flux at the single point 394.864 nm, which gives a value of 18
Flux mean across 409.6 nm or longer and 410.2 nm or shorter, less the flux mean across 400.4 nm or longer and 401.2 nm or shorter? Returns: -21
